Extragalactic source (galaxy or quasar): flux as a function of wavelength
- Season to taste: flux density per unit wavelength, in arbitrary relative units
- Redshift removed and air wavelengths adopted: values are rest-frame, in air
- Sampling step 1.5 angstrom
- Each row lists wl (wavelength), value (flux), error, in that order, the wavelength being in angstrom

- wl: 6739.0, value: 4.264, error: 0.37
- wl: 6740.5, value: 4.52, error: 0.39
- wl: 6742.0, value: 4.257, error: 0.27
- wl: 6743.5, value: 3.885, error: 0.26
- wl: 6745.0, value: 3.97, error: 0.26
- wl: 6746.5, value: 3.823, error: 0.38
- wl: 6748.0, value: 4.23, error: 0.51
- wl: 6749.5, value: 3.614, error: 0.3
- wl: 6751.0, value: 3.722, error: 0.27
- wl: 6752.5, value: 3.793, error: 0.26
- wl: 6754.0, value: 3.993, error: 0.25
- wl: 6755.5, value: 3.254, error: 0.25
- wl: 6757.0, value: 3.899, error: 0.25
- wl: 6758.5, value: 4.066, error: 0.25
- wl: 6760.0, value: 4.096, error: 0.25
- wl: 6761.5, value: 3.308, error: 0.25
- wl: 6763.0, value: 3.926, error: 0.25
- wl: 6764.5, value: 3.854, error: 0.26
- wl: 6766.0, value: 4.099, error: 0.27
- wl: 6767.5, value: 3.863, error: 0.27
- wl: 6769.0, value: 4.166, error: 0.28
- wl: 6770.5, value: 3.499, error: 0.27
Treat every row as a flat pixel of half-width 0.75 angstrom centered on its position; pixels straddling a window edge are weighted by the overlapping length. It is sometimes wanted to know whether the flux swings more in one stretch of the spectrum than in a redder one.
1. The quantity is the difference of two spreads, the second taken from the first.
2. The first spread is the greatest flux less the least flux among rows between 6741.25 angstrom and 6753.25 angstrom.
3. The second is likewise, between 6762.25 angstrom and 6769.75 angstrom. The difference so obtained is 0.33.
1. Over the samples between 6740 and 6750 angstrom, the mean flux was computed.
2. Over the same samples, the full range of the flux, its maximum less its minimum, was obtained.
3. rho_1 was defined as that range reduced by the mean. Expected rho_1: -3.14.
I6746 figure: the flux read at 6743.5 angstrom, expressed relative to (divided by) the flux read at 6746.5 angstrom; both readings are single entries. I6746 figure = 1.02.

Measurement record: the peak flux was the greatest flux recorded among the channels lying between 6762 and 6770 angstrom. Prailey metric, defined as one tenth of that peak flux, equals 0.417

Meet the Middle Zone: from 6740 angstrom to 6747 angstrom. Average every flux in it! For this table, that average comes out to 4.09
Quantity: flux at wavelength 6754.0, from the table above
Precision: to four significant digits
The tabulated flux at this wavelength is 3.993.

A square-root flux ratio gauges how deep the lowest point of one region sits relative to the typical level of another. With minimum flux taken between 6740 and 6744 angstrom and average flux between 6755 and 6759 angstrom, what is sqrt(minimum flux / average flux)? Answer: 1.02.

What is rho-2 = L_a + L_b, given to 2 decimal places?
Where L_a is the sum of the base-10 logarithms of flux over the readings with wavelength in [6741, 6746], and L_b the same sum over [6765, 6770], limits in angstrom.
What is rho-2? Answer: 3.64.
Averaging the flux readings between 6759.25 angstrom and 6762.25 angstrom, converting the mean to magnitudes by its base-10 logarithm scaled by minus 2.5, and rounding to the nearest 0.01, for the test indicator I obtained -1.42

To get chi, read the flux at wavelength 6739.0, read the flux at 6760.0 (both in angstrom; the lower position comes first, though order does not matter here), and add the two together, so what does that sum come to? 8.36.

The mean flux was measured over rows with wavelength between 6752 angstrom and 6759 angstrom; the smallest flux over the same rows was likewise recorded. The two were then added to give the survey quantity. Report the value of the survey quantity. 7.05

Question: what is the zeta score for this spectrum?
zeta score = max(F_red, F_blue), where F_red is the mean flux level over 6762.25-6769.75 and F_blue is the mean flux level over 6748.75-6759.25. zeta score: 3.98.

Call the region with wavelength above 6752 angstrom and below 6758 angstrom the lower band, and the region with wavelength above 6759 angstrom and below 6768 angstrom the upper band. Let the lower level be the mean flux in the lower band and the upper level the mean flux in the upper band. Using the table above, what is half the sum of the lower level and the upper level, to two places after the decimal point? 3.80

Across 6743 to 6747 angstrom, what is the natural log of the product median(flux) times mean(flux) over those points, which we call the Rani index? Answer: 2.72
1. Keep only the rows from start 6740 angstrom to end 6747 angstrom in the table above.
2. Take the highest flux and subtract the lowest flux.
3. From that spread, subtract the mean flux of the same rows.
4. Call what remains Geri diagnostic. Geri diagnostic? -3.39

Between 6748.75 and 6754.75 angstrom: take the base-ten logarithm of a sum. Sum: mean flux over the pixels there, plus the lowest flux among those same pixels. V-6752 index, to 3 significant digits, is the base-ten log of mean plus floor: 0.869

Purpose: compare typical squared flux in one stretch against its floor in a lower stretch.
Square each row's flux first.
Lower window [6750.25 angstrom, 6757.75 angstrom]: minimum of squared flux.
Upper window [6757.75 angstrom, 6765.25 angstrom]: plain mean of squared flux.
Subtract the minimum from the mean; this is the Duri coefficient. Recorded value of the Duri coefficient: 4.3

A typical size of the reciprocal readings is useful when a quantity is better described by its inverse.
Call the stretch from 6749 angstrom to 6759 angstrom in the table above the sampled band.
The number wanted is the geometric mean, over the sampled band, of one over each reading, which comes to 0.266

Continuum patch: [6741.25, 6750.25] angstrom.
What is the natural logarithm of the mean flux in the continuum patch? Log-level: 1.38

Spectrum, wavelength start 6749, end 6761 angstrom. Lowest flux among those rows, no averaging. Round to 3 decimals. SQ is 3.254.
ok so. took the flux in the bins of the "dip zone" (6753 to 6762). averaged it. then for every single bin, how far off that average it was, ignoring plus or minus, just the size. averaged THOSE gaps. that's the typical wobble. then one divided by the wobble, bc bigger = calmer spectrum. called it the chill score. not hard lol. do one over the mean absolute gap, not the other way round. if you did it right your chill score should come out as 3.1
